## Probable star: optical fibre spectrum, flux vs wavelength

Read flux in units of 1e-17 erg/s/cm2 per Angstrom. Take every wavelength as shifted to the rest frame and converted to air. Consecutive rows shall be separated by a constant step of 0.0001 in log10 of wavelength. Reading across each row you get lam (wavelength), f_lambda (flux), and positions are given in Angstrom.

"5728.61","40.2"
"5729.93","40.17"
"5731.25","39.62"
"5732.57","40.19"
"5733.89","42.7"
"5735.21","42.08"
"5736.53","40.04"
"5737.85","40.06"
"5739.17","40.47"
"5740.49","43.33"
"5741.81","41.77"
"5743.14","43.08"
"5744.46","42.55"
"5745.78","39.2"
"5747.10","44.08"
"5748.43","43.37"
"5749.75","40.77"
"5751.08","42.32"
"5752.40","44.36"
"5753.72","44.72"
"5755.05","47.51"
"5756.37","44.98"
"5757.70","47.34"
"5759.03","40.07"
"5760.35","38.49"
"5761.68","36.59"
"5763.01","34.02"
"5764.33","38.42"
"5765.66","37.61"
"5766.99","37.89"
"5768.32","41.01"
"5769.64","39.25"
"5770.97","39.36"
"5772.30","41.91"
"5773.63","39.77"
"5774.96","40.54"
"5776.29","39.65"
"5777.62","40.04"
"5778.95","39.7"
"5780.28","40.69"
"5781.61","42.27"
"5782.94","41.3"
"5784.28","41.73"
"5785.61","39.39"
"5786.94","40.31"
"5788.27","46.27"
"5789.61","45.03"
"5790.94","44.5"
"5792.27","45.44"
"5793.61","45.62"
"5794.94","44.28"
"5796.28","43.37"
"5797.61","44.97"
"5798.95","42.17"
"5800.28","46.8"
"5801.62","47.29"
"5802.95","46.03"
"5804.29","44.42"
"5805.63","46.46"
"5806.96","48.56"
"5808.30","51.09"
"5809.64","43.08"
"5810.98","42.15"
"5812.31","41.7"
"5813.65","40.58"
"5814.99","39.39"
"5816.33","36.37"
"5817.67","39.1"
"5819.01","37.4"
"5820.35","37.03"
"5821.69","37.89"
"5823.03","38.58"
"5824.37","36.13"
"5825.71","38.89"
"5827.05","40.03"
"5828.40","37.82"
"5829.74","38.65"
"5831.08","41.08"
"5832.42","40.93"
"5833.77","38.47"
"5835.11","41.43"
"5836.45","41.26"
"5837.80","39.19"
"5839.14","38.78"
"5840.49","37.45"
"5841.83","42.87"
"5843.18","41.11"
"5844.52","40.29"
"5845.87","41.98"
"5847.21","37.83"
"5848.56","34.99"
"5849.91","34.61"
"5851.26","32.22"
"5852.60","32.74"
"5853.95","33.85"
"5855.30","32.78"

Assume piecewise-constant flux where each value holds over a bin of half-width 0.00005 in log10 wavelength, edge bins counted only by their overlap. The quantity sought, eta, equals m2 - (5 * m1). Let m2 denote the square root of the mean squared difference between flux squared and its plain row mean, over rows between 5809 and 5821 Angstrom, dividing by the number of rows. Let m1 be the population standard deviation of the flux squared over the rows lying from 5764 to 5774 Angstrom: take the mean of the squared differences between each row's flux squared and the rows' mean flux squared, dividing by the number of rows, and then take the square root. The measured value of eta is -373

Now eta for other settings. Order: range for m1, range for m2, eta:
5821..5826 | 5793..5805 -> -262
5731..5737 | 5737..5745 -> -401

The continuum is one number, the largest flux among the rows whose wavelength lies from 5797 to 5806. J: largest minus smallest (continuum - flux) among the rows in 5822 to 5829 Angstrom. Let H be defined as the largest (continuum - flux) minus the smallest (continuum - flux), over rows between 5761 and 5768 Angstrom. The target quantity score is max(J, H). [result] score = 4.4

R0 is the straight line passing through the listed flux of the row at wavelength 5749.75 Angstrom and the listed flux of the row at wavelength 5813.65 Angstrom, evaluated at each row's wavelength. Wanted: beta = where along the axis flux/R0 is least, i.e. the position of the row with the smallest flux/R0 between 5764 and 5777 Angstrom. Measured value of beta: 5765.66 Angstrom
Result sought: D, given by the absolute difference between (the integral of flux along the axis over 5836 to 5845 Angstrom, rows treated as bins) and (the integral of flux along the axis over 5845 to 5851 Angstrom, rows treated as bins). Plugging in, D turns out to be 139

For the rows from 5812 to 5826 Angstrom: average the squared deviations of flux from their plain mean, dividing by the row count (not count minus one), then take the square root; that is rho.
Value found 1.6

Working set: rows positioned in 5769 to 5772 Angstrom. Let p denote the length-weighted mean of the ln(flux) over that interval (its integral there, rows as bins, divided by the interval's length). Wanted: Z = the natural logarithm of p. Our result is 1.30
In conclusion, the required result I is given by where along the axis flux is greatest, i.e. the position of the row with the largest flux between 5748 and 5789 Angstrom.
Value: 5755.05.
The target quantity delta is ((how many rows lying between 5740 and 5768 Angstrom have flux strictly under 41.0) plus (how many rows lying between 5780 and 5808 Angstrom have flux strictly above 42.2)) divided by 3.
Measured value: 8.0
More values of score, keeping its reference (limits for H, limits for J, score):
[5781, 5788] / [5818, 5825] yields 2.9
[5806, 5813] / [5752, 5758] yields 9.4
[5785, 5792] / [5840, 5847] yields 6.9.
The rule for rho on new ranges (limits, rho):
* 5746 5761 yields 2.7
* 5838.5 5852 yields 3.3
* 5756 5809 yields 3.6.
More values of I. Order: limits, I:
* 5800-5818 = 5808.30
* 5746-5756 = 5755.05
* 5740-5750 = 5747.10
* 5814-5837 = 5835.11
